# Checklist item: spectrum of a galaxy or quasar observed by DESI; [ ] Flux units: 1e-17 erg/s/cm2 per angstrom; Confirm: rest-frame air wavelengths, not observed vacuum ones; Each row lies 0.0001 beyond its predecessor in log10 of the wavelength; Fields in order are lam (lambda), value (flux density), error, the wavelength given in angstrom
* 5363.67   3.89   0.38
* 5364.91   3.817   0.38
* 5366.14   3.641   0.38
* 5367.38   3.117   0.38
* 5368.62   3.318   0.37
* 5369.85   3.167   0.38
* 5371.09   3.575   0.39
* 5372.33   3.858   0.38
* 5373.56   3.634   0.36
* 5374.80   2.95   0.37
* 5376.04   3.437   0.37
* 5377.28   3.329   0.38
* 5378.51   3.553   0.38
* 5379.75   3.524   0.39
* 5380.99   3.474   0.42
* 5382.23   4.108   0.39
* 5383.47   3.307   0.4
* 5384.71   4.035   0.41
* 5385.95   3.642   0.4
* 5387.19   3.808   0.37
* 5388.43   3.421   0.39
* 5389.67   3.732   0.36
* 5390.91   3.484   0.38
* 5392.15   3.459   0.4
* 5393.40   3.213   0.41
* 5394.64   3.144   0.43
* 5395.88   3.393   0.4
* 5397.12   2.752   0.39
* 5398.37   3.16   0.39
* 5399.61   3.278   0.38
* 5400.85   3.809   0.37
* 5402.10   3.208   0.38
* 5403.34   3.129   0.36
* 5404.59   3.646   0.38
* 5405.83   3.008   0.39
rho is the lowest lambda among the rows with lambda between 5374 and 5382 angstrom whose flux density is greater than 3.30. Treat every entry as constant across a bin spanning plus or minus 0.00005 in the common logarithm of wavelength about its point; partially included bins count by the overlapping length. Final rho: 5376.04 angstrom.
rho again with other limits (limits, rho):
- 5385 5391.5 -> 5385.95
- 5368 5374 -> 5368.62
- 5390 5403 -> 5390.91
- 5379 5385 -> 5379.75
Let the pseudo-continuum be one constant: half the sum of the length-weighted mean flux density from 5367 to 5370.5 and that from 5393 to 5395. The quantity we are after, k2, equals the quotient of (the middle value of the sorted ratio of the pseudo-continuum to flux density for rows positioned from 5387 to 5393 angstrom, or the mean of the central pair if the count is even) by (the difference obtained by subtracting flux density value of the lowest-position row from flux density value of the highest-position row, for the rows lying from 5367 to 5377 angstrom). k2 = 3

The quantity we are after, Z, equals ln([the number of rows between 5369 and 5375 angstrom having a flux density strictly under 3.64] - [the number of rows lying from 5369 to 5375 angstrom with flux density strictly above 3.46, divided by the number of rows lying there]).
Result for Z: 1.22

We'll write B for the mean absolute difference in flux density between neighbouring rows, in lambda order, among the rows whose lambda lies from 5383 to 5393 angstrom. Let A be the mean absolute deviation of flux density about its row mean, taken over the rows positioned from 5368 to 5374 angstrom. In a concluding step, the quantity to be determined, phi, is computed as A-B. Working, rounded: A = 0.21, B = 0.32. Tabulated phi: -0.11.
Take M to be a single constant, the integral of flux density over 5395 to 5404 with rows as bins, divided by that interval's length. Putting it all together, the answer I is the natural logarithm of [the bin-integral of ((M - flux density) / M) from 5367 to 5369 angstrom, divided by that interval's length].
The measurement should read -4.8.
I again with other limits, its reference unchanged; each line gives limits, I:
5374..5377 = -5.9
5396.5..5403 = -6.1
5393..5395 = -3.9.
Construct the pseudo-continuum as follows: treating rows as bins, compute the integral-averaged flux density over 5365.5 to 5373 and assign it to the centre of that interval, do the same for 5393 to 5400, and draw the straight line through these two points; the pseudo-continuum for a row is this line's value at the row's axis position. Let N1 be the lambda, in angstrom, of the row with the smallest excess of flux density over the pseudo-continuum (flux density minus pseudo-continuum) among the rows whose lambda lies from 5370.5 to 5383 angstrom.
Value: 5374.80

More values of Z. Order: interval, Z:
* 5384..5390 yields -1.61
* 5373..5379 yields 1.53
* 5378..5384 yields 1.16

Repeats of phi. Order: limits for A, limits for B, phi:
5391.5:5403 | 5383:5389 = -0.23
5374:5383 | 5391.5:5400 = -0.08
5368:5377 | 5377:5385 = -0.18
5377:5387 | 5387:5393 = -0.01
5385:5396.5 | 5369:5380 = -0.14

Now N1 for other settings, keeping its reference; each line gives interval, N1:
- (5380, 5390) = 5383.47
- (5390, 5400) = 5397.12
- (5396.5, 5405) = 5397.12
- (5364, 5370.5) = 5367.38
